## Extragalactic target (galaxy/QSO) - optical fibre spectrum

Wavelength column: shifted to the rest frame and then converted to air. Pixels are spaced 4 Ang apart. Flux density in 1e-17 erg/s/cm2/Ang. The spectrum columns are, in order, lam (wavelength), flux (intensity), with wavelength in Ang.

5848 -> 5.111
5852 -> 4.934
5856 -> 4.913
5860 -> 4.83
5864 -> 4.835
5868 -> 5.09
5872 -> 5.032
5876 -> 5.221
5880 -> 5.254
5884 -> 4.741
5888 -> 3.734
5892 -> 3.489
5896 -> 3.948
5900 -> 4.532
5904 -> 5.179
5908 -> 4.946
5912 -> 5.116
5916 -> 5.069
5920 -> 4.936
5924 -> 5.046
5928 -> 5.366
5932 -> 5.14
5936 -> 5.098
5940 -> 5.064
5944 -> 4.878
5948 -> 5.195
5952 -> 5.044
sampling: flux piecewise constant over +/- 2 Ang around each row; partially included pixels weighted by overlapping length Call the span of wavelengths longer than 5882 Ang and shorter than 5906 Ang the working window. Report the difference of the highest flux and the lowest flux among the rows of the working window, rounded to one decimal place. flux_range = 1.7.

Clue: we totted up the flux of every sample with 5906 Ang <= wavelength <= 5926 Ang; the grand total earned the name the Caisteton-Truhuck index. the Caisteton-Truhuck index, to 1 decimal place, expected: 25.1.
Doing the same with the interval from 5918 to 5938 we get 25.6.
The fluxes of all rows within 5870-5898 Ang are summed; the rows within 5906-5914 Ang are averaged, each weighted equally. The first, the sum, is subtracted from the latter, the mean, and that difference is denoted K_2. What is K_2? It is -26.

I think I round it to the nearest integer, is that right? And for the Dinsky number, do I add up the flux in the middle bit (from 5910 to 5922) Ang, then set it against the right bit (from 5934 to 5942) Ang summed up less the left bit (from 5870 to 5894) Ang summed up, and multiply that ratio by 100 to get -87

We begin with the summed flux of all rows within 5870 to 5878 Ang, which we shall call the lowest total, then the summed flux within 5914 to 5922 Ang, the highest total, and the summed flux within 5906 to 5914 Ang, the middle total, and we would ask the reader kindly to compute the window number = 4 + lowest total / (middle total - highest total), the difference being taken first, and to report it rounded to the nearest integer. 184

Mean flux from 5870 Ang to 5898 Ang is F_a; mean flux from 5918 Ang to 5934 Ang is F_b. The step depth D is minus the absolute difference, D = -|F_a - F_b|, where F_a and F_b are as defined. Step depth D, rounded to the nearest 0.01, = -0.63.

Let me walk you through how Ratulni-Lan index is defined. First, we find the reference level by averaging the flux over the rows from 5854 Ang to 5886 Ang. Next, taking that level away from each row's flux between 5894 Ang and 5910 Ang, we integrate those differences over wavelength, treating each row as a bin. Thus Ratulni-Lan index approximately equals -5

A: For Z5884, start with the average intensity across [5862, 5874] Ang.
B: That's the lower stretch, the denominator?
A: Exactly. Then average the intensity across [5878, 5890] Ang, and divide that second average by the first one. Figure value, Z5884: 0.92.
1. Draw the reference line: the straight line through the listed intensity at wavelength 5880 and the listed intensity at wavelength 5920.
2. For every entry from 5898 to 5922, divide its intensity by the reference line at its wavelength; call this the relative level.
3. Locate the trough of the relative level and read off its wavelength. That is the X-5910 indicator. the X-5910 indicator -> 5900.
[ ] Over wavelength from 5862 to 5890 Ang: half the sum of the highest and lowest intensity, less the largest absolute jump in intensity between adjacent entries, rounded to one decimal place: 3.5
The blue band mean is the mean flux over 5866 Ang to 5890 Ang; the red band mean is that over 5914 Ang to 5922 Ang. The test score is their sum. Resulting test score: 9.85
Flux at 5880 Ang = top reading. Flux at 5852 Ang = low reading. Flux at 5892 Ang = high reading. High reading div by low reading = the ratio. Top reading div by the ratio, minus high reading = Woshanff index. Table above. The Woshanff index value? 3.9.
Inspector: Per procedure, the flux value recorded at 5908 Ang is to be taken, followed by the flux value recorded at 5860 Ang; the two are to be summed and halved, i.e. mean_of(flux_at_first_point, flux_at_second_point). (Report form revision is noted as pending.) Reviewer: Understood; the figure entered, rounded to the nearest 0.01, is 4.89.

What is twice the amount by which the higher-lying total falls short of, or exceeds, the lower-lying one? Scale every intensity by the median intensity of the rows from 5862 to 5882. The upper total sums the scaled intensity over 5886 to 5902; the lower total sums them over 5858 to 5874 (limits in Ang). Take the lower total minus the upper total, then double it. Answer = 1.6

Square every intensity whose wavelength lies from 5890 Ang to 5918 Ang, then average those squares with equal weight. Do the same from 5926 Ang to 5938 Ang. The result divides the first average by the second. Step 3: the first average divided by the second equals 0.80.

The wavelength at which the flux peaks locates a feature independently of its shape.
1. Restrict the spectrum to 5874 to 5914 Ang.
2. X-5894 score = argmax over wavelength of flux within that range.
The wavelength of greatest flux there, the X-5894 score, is 5880 Ang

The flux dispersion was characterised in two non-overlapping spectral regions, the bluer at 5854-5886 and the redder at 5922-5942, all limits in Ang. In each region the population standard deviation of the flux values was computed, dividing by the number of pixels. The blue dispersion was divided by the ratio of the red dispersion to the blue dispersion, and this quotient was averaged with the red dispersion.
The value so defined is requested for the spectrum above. 0.19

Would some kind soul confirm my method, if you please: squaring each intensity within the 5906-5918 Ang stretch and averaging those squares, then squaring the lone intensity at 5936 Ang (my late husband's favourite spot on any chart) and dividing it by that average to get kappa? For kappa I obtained 1.02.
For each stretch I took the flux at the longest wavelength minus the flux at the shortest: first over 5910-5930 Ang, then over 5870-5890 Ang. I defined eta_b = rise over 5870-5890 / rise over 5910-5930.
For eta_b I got -5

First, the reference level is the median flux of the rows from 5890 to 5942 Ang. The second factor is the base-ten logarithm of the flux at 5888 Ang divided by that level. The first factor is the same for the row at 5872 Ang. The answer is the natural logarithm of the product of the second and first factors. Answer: -7.9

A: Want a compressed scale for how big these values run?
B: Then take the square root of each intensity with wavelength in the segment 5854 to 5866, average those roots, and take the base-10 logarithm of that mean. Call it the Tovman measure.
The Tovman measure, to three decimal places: 0.343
